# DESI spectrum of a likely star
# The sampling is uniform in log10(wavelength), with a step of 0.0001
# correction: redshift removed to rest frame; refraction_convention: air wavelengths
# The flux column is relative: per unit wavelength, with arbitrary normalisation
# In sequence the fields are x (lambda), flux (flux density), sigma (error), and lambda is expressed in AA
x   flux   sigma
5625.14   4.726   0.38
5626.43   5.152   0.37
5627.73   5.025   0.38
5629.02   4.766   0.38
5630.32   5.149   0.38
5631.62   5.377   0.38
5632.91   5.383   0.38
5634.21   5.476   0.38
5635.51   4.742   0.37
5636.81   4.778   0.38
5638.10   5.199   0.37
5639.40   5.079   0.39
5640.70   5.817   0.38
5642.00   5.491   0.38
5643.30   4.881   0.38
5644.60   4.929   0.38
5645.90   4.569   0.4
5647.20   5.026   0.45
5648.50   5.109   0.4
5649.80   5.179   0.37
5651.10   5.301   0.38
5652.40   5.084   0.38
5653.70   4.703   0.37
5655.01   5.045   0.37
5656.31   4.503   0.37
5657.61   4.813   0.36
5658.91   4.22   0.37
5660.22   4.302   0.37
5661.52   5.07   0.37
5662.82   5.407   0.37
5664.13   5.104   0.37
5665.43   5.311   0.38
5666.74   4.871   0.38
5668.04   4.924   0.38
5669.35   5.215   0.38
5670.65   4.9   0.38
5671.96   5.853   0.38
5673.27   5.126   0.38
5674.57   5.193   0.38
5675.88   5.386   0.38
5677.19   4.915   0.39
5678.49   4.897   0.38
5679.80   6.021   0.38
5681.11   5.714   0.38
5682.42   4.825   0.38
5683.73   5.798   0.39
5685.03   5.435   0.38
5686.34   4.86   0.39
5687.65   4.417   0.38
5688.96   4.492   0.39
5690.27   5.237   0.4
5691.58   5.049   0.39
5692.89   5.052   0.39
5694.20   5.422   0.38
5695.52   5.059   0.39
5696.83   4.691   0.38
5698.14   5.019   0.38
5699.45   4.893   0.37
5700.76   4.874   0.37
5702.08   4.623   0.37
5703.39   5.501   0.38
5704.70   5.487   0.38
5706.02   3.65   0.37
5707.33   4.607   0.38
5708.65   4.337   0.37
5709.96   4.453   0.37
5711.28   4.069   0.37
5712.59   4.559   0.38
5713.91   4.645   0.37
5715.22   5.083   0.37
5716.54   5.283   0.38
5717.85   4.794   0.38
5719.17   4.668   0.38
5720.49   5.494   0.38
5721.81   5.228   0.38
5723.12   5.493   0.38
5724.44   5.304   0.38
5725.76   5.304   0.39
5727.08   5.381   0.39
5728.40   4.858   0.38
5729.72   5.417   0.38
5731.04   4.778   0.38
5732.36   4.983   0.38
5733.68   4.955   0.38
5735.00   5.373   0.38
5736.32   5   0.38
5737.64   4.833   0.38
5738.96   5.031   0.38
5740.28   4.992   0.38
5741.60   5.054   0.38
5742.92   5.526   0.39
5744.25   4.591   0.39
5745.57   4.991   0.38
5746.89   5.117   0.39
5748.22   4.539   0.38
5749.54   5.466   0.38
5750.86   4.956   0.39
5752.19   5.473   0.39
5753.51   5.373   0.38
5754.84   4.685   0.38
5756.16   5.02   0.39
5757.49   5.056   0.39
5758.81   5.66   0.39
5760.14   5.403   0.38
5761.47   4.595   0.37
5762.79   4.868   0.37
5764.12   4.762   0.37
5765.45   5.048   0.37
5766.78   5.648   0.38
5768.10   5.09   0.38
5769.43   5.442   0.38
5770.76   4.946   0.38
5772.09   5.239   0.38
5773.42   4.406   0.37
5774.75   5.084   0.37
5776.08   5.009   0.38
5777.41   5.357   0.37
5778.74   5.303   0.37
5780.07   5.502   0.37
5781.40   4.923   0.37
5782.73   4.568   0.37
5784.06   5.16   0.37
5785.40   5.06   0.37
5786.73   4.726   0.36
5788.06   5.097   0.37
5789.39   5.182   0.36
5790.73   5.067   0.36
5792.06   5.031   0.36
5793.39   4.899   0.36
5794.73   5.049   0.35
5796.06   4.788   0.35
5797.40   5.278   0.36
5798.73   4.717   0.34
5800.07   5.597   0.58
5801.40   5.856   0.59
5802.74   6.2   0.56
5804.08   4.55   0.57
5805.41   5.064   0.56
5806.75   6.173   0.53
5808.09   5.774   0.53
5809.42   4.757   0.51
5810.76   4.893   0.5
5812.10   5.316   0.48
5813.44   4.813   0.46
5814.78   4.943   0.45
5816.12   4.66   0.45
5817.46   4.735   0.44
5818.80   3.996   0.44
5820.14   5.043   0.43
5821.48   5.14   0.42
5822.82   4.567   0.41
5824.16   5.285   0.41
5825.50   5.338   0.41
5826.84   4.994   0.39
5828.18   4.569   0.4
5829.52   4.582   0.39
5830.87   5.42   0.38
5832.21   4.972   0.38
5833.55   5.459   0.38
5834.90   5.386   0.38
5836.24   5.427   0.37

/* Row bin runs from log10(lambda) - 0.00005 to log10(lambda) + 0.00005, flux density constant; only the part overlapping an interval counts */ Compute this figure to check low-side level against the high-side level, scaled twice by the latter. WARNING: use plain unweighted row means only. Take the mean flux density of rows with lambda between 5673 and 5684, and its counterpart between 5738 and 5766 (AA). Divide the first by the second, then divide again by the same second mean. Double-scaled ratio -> 0.208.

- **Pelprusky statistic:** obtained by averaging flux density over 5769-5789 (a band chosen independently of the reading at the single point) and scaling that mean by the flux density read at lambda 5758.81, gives 28.6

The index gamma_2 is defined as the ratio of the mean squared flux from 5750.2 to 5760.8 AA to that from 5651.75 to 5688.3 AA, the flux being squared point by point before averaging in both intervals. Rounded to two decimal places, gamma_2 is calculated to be 1.05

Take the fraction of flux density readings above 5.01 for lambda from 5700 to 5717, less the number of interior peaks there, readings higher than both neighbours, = -2.7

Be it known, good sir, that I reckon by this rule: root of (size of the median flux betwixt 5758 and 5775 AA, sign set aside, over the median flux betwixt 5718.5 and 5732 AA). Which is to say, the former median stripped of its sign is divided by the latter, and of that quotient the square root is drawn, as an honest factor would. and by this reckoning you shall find 0.98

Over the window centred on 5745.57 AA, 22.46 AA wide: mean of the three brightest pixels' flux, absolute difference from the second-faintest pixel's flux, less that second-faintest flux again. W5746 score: -3.7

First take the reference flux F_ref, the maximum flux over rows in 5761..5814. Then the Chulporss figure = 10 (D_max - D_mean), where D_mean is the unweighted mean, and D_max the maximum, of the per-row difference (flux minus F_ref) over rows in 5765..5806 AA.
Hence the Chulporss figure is 10.7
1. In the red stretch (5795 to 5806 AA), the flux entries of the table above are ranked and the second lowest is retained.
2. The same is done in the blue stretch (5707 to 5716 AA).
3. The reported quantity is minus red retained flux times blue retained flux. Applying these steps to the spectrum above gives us -20.5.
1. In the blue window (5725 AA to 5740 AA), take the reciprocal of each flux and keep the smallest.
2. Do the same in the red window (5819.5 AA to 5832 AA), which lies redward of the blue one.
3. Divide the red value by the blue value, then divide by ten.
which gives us 0.100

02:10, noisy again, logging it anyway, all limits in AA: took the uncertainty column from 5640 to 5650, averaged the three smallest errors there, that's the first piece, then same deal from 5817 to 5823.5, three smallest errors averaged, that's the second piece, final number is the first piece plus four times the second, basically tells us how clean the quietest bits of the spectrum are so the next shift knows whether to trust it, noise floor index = 2.06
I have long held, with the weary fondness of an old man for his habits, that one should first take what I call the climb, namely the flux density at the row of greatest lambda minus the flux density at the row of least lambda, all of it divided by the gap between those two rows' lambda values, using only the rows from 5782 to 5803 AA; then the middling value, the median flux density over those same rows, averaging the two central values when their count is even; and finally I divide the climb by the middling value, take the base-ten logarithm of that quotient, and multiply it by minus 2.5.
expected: 4.5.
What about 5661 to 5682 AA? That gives 5.5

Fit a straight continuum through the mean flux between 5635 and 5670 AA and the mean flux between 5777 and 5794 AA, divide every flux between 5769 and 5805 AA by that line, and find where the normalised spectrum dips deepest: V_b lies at 5773.42 AA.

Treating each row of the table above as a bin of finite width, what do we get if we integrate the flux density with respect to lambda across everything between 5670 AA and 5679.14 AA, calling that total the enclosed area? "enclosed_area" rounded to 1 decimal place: 47.4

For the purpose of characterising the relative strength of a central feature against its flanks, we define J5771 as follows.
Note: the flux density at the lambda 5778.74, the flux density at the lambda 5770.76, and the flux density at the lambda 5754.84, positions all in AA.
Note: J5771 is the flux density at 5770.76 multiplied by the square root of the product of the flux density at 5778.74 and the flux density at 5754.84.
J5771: 24.7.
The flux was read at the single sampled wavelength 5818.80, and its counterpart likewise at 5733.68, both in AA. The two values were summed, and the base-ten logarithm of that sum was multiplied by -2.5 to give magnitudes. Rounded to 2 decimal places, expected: -2.38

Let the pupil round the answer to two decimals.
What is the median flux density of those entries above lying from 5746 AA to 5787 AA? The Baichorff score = 5.06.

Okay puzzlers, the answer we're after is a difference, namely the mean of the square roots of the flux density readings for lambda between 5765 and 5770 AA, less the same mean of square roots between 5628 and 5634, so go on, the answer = 0.030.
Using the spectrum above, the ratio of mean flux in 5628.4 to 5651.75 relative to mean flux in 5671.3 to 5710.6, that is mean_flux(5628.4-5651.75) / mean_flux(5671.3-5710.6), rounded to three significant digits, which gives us 1.02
